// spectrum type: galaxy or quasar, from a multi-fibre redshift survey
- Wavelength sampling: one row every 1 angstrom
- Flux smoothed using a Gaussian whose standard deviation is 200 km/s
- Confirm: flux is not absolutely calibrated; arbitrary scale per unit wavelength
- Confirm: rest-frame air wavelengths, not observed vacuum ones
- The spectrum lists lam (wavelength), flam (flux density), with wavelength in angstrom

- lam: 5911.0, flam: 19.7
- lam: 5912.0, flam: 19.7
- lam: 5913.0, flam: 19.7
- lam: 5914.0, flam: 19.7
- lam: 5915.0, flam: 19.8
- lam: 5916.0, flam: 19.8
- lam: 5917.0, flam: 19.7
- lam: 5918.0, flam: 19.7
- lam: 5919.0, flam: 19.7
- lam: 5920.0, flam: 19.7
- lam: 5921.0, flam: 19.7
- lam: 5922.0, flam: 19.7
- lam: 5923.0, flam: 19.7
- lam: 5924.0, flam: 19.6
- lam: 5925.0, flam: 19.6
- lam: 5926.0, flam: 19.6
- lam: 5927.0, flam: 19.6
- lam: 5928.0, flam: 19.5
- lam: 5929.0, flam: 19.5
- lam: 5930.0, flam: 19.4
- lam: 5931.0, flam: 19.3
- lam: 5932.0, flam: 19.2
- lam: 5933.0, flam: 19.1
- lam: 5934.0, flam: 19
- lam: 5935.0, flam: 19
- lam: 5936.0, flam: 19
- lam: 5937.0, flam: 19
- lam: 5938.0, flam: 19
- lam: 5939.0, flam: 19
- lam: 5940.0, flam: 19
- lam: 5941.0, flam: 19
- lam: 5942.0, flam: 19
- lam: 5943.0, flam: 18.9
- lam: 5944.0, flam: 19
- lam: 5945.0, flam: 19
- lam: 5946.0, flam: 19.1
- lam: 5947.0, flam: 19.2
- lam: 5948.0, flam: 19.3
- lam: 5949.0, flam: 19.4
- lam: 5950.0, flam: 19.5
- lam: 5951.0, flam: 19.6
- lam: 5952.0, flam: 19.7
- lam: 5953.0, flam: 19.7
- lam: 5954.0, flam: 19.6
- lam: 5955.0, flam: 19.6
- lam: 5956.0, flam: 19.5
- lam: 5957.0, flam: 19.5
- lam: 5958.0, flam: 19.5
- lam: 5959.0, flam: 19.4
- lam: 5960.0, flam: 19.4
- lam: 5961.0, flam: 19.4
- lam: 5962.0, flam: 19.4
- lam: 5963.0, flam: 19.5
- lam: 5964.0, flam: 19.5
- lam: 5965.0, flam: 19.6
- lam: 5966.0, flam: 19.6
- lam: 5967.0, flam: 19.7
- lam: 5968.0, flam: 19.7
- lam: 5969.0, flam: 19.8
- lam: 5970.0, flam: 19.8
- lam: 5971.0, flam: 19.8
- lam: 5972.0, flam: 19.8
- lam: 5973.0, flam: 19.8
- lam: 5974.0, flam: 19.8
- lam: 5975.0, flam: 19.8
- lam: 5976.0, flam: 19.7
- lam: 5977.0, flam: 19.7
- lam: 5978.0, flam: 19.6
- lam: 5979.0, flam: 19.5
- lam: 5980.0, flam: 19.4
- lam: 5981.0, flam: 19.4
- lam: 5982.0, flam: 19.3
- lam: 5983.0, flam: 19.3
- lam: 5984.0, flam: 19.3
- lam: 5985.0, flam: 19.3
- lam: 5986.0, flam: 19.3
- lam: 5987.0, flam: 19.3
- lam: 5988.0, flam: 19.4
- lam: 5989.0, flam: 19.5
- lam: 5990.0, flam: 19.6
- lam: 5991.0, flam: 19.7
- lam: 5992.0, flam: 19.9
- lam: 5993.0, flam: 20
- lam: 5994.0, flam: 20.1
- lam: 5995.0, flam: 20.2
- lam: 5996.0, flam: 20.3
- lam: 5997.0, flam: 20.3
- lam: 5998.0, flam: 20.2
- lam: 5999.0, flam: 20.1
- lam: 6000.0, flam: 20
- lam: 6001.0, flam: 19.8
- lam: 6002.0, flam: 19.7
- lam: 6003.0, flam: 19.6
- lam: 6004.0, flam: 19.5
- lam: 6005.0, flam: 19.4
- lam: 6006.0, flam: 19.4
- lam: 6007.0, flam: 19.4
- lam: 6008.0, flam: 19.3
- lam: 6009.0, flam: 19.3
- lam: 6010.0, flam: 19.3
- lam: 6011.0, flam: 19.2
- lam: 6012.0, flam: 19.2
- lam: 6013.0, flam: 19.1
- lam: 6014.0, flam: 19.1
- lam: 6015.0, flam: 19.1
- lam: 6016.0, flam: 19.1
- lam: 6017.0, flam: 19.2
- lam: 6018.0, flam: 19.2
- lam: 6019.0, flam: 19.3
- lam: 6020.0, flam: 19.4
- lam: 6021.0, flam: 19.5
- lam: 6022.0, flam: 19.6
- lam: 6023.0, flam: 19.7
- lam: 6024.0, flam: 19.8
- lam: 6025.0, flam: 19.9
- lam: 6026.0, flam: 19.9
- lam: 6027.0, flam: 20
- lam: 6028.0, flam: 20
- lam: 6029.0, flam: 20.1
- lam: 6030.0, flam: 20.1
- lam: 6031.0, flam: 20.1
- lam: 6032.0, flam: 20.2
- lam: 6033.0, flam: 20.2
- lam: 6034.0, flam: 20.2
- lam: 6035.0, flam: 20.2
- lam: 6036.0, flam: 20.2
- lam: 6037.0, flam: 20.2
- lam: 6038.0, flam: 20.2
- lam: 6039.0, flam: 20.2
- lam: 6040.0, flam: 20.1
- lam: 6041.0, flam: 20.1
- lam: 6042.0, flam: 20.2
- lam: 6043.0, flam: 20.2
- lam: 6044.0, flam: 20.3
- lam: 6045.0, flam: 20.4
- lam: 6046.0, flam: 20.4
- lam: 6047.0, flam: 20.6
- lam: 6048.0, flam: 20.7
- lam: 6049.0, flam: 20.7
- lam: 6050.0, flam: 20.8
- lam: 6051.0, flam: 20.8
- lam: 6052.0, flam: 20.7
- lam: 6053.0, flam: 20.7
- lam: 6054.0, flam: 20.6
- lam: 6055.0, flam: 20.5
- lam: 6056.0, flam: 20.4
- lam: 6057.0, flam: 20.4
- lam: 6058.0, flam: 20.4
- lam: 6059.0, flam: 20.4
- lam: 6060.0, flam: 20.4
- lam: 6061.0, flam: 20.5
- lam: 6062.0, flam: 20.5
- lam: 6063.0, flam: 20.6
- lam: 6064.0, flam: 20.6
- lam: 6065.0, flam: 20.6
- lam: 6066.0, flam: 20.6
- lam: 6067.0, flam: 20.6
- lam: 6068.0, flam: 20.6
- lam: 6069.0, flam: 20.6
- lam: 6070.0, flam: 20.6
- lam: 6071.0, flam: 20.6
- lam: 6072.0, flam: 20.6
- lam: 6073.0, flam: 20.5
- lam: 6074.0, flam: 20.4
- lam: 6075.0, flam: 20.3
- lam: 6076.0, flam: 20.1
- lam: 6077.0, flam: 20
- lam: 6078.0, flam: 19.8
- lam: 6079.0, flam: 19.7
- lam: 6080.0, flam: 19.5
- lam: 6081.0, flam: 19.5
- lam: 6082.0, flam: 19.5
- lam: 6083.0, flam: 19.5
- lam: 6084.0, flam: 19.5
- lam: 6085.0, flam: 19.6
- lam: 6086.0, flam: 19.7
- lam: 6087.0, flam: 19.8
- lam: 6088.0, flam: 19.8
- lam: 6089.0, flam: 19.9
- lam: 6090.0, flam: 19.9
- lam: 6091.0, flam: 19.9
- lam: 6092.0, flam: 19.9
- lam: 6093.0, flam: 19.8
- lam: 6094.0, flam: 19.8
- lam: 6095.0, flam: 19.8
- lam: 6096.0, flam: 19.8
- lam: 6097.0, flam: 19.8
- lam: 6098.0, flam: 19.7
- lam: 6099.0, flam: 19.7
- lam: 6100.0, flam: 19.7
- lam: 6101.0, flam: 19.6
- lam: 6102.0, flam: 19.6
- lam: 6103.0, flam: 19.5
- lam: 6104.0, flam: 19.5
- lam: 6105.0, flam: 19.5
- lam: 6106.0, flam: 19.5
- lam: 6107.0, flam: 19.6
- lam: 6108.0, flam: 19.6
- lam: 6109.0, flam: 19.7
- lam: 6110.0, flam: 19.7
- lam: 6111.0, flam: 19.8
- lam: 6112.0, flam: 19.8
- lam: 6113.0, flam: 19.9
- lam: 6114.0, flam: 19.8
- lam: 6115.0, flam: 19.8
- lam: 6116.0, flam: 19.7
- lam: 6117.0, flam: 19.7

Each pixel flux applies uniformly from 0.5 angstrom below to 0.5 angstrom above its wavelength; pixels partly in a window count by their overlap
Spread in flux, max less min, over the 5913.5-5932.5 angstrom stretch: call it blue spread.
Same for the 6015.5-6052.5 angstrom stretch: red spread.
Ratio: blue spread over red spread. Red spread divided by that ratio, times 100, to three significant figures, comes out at 482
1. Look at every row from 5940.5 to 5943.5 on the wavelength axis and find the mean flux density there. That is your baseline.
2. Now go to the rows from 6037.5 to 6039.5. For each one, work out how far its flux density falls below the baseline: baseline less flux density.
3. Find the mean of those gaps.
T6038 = -1.2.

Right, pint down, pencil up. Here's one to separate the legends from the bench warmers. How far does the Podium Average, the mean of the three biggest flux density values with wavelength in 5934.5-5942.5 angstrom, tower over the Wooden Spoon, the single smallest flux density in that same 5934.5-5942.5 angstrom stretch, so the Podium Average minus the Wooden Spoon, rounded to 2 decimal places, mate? 0.00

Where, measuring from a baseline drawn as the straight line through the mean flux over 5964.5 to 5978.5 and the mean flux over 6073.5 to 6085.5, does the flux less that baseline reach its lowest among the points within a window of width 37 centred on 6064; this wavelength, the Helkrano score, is 6082.0 angstrom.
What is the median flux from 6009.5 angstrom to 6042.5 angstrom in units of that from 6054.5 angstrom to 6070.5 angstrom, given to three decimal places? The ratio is 0.968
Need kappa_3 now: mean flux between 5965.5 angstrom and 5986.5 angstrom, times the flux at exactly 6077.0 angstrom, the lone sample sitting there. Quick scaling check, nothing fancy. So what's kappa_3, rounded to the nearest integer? 392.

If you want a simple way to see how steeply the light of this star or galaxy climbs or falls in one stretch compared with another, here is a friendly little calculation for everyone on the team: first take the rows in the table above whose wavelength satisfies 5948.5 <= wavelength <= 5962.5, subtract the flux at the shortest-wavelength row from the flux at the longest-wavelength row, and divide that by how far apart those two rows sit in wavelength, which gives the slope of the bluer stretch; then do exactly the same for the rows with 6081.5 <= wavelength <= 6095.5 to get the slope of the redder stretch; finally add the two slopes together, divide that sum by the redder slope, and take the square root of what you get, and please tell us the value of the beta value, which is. 1.00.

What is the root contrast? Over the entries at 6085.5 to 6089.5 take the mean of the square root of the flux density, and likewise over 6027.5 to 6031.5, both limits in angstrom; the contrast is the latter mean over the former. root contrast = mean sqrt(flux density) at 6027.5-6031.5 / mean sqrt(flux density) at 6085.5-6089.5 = 1.007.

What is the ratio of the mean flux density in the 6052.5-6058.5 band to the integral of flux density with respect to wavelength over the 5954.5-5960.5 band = 0.1754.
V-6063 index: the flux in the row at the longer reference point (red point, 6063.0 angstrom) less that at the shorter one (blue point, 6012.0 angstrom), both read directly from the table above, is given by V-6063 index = 1.4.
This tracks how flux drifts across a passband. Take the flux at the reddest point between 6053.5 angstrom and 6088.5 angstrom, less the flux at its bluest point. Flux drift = -0.80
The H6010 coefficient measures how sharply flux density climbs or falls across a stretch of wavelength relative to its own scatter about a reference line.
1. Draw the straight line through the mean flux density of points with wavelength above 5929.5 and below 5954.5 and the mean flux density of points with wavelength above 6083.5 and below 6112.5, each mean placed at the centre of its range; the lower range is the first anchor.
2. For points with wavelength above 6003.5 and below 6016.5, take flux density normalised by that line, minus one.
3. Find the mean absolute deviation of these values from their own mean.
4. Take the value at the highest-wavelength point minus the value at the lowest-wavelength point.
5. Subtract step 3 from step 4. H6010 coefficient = -0.029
